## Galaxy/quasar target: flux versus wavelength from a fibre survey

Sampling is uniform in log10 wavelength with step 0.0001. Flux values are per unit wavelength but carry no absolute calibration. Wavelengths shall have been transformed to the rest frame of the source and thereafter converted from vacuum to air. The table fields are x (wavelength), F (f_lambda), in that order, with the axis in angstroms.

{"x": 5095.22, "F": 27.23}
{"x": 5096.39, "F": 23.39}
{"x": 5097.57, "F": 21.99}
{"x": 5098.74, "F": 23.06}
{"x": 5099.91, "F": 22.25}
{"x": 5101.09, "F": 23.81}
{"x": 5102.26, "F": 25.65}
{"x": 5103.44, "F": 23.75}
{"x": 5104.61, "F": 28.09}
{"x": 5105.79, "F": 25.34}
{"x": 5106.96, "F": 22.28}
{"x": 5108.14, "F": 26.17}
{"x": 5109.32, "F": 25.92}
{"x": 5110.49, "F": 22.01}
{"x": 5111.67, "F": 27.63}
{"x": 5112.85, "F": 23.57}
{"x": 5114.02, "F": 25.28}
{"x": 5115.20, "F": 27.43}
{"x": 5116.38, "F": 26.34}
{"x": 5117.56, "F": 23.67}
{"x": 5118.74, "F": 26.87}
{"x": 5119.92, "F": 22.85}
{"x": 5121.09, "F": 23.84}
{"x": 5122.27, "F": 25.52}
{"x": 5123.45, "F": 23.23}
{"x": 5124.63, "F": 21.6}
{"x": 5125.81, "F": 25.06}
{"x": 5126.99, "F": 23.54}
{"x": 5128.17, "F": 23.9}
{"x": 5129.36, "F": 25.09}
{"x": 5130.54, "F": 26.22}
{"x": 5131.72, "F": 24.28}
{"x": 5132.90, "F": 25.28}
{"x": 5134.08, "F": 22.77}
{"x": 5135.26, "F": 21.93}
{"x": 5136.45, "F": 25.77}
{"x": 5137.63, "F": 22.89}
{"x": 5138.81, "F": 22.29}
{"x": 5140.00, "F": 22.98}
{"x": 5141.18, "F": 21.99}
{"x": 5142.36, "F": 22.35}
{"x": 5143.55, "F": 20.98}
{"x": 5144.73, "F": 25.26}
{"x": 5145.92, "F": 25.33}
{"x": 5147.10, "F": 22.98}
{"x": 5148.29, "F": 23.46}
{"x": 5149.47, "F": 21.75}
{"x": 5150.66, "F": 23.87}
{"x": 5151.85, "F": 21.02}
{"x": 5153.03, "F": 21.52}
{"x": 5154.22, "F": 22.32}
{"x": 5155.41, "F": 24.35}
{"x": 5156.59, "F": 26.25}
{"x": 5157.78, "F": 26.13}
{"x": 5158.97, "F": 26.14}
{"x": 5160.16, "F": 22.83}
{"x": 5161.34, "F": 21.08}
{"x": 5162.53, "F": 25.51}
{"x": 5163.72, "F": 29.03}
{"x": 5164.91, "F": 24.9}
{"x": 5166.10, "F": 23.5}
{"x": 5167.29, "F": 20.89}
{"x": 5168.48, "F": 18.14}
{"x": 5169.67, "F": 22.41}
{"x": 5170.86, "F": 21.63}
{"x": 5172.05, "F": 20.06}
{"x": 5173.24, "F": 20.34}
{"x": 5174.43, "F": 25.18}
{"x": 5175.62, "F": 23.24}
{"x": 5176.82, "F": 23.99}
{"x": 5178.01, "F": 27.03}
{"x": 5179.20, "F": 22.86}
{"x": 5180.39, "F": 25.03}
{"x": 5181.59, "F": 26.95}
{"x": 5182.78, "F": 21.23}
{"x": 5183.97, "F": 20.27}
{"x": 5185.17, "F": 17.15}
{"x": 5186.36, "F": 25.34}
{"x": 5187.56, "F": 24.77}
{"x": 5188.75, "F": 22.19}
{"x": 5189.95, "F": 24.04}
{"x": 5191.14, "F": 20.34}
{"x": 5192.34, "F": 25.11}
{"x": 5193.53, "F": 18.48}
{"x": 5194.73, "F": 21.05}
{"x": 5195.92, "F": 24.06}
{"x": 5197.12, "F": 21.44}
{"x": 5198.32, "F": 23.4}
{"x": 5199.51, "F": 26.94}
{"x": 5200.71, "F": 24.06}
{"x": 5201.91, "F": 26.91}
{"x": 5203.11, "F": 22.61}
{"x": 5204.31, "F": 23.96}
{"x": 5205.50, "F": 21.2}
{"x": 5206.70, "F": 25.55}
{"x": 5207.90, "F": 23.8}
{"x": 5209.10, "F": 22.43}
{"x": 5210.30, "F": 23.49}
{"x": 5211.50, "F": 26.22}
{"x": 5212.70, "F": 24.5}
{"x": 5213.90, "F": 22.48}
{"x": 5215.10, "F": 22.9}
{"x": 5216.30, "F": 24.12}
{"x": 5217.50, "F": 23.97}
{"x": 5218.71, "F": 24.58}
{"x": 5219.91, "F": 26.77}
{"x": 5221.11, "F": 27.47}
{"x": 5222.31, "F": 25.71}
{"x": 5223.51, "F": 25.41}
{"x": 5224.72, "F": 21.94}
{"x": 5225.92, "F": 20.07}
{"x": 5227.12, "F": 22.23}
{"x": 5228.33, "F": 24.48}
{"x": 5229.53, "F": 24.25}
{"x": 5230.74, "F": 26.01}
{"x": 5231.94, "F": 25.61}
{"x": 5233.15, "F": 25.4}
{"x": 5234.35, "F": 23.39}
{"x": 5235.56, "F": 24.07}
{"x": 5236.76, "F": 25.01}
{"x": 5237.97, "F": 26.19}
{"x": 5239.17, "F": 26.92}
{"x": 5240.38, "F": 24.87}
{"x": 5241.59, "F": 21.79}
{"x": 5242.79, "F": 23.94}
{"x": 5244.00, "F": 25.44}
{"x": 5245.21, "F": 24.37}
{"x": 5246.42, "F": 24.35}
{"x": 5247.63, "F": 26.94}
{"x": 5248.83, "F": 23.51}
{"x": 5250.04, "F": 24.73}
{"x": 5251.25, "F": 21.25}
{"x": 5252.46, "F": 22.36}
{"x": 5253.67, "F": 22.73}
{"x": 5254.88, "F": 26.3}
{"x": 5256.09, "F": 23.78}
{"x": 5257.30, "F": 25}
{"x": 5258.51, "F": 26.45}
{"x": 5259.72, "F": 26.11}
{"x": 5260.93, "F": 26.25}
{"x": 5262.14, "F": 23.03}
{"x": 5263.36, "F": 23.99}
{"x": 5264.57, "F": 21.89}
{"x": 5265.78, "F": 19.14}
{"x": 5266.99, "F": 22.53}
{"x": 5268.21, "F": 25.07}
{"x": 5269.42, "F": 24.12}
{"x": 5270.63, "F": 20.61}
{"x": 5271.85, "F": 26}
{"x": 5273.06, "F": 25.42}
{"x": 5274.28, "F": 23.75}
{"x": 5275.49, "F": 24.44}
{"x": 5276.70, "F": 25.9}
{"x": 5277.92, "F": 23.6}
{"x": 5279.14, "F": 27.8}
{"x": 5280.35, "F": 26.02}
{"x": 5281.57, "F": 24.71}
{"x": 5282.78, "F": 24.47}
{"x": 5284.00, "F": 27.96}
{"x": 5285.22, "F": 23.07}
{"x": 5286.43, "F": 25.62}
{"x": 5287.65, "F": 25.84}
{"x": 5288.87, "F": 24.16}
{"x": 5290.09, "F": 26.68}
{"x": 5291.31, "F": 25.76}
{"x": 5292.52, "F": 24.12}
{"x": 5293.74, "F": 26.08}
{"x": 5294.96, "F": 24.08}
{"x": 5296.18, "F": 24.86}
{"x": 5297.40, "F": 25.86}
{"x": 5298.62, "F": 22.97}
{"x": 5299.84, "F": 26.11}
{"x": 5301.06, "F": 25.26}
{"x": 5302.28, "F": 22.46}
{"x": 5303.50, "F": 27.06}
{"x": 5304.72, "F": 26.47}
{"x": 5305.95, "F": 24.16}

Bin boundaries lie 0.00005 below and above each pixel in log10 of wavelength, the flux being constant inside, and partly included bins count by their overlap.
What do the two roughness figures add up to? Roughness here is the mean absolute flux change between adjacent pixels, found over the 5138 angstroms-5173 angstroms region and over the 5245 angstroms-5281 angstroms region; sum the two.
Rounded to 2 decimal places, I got 3.93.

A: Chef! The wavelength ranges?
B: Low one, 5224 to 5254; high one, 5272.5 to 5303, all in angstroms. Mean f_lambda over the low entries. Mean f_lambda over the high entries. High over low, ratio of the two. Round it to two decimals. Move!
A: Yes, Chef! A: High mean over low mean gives 1.04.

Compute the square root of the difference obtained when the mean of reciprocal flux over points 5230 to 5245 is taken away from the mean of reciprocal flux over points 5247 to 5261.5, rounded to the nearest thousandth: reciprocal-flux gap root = 0.023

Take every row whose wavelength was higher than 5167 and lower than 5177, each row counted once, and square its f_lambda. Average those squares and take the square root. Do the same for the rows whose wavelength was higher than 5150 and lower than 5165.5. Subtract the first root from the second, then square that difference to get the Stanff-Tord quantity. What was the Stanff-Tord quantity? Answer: 6.1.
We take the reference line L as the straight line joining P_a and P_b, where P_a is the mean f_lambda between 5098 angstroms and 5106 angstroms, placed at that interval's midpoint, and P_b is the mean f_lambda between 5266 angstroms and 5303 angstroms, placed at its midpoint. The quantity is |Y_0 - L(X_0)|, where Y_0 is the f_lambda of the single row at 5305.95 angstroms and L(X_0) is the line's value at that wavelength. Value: 0.7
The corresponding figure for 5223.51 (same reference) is 0.7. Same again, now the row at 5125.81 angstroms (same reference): 0.5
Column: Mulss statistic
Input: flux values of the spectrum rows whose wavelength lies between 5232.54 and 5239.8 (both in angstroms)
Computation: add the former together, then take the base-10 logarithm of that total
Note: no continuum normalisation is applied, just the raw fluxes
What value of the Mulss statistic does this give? 2.18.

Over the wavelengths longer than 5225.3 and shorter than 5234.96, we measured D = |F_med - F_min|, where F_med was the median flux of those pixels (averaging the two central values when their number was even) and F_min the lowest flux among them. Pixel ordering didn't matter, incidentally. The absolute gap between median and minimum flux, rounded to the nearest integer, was 4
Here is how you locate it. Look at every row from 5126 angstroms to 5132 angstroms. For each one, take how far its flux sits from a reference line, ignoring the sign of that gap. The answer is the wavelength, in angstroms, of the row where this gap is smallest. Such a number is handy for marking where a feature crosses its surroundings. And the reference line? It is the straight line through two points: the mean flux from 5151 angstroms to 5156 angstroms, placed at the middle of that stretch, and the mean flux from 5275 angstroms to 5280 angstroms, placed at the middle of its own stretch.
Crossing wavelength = 5126.99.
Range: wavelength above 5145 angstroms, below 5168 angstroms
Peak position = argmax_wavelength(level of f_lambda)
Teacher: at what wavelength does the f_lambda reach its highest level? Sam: 5163.72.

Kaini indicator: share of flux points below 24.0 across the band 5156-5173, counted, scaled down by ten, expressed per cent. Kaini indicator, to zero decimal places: 80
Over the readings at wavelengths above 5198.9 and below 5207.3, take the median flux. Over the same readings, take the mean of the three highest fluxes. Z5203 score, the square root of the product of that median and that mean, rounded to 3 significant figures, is 25.2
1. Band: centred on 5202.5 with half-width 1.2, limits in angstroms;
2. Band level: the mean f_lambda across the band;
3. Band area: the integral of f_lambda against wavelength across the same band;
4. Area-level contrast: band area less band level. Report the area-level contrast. 35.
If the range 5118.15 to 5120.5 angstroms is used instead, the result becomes 34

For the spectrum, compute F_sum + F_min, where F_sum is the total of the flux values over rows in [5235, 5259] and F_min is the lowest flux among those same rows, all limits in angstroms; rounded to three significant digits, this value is 511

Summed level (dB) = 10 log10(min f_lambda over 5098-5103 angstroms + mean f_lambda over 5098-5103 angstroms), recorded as 16.6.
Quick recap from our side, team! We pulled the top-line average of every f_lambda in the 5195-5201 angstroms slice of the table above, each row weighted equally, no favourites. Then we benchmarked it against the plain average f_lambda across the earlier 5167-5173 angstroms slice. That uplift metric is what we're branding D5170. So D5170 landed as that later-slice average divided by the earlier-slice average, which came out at 1.16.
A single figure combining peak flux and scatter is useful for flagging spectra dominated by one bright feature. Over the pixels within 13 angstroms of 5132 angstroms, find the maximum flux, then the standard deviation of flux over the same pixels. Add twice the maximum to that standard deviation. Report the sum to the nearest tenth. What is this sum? 53.9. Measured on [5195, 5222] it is 56.7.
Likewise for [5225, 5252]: 55.6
